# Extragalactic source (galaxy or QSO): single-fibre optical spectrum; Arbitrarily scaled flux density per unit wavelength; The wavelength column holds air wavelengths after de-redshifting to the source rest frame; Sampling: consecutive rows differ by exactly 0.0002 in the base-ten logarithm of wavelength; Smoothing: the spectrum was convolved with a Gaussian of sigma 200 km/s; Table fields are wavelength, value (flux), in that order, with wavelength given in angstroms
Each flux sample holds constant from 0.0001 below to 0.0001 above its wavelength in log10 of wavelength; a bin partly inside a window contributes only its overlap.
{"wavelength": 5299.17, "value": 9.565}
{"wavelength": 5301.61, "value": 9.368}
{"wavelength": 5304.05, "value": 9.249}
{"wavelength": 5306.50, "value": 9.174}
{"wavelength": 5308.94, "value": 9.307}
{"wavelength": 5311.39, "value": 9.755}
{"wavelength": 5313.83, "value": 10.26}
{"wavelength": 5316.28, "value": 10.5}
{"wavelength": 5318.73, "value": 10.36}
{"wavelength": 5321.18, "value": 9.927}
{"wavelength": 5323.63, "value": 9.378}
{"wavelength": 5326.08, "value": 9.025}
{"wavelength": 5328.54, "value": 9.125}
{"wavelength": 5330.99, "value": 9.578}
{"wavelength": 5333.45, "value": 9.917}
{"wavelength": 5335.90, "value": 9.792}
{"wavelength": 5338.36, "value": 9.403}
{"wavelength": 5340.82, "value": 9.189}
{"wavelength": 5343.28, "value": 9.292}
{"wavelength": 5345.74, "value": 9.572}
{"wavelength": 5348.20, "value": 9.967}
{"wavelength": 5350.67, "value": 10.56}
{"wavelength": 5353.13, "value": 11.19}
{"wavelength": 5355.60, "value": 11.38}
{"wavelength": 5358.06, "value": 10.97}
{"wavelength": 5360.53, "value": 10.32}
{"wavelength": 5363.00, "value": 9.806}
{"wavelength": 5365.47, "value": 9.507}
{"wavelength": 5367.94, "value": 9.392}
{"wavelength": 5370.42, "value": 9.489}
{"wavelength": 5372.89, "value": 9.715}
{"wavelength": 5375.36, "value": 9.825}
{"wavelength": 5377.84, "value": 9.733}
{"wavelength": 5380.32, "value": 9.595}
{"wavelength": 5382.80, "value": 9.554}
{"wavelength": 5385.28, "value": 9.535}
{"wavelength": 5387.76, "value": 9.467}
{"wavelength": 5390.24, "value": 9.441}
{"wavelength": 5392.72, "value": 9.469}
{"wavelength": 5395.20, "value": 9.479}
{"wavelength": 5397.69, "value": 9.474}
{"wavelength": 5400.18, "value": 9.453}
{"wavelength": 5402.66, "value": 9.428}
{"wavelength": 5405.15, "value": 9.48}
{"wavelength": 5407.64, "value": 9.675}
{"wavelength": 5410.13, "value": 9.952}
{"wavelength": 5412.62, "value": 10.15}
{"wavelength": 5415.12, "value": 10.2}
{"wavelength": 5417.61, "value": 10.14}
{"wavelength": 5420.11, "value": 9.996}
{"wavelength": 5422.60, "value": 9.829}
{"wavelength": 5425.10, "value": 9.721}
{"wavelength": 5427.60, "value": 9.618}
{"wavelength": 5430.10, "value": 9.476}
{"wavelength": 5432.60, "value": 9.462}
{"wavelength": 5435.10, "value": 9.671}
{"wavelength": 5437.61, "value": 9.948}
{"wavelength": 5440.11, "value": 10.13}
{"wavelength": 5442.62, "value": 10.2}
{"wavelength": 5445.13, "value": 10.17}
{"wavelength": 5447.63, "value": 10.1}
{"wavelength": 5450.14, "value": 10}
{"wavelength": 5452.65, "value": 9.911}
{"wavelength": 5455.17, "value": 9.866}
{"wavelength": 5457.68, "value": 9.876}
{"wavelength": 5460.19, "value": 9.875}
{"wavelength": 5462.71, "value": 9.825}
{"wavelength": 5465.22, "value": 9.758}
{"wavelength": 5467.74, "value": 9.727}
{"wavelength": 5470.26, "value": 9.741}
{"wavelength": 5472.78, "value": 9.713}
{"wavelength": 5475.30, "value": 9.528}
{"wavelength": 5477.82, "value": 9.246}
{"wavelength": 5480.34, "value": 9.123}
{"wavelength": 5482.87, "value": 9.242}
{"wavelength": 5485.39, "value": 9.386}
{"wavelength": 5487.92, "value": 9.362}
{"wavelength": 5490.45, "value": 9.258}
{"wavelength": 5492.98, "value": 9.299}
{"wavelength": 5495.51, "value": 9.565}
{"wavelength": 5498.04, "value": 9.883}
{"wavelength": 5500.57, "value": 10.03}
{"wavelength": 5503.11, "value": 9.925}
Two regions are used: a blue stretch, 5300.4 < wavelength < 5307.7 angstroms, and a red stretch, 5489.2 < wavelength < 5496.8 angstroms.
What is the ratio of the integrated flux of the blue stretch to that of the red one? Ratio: 0.95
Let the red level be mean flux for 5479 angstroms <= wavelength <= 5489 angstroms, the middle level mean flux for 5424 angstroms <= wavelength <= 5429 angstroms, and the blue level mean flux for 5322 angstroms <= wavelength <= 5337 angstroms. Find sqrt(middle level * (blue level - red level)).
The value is 1.4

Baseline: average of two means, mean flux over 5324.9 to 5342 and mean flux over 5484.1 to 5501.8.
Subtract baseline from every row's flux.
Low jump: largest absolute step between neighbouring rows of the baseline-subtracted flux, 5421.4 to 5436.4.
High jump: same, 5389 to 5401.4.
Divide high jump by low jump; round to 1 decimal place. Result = 0.1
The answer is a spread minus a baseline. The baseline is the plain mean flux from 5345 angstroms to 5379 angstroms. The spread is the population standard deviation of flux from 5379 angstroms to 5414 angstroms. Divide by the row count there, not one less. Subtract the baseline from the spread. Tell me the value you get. -9.90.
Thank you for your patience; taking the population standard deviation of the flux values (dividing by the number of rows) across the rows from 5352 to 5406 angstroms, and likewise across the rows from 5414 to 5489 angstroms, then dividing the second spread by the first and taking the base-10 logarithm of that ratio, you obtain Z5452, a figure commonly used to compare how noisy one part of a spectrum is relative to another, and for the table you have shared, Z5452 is -0.3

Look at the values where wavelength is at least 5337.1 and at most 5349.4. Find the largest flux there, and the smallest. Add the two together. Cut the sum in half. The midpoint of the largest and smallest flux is 9.6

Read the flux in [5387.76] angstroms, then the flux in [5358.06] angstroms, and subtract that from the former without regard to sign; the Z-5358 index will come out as 1.5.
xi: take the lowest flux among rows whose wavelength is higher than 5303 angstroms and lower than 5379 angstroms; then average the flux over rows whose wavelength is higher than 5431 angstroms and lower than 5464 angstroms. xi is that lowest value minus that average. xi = -0.90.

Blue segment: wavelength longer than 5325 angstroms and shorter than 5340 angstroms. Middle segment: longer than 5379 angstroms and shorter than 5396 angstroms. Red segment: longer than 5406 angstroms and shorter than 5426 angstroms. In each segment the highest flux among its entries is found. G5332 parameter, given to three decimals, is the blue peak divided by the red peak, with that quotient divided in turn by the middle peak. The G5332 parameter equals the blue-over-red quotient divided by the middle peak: 0.101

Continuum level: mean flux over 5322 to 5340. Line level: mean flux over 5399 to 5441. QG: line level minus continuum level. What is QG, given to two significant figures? 0.32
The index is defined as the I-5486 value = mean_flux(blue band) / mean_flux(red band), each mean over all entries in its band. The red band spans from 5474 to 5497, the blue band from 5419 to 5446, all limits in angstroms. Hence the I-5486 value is 1.05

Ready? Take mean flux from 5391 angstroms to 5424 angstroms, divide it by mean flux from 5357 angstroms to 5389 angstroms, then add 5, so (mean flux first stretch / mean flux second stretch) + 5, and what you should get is 6.00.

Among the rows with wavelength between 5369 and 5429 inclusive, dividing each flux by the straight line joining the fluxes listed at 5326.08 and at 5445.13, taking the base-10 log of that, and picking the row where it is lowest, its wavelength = 5427.60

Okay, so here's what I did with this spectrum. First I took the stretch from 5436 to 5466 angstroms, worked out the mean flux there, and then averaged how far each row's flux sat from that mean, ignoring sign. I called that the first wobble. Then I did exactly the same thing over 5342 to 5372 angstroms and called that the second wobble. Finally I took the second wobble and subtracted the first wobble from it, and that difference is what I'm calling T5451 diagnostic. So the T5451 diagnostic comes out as 0.5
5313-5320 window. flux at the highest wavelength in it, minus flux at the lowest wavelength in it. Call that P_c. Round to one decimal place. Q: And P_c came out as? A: 0.1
